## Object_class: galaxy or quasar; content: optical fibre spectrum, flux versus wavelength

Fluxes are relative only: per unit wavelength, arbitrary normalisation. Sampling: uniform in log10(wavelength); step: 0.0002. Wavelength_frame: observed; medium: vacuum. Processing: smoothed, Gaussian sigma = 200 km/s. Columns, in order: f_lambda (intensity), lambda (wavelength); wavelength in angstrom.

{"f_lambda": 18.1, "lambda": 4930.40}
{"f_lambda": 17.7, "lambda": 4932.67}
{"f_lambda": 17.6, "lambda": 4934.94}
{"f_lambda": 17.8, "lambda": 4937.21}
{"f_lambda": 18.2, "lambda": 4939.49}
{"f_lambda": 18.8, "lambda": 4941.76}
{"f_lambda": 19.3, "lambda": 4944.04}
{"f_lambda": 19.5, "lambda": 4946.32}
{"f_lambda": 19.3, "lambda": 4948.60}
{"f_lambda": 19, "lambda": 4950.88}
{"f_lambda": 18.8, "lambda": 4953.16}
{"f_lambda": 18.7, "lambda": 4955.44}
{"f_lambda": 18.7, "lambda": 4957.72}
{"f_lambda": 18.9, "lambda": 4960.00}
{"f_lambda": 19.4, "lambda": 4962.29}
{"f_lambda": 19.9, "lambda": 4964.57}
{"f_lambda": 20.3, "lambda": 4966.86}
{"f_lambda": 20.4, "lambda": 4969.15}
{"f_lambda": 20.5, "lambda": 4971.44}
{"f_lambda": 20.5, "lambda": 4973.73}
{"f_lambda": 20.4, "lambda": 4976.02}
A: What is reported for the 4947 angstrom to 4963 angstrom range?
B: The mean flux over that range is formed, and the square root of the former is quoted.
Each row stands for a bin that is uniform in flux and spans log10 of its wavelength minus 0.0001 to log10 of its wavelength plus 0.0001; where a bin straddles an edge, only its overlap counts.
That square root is 4.36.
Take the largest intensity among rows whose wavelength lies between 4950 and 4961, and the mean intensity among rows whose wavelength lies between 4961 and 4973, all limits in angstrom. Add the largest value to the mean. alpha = 39.1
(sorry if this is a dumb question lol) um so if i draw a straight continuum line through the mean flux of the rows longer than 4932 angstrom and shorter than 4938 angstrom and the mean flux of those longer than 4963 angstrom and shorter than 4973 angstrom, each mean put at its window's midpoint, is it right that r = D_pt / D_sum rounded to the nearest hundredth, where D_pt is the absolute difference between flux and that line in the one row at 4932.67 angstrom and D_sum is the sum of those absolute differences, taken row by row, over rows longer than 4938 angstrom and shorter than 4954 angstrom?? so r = 0.05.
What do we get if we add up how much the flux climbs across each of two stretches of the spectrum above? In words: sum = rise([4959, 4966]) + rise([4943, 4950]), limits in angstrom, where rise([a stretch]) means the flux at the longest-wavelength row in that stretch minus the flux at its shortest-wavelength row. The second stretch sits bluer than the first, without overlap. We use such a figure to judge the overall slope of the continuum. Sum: 1.00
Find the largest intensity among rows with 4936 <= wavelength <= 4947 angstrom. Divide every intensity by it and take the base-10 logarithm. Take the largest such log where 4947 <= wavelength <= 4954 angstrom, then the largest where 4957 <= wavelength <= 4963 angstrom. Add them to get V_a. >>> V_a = -0.01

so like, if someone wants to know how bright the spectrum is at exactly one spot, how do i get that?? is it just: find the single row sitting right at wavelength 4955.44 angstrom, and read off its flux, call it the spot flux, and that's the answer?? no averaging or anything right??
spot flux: 18.7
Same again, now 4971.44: 20.5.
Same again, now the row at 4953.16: 18.8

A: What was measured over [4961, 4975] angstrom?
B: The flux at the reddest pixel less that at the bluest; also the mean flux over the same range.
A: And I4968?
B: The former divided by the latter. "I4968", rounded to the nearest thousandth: 0.055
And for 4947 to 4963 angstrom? 0.005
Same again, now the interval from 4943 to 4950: 0.000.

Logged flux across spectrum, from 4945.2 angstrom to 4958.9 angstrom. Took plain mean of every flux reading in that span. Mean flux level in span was 19.0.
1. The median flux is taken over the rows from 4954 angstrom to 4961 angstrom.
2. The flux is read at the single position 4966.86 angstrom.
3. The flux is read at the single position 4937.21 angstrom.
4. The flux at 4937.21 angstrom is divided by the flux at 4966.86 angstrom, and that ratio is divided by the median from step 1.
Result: 0.0469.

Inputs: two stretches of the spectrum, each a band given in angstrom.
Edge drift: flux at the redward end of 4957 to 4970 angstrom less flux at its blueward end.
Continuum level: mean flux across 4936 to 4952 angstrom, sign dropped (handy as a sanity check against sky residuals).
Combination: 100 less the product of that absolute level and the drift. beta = 68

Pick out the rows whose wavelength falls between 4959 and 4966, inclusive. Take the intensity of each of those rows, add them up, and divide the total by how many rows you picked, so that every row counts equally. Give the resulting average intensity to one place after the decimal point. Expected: 19.4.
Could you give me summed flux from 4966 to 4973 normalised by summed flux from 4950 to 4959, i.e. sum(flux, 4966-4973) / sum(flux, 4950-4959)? 0.81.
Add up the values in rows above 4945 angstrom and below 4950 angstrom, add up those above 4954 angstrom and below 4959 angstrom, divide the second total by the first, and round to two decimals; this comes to 0.96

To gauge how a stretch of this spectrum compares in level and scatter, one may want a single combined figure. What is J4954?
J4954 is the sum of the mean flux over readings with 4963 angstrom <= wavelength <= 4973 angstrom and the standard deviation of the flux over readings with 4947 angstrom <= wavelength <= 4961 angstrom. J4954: 20.5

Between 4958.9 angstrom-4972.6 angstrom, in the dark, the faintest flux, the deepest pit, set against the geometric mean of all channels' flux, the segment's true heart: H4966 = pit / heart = 0.950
